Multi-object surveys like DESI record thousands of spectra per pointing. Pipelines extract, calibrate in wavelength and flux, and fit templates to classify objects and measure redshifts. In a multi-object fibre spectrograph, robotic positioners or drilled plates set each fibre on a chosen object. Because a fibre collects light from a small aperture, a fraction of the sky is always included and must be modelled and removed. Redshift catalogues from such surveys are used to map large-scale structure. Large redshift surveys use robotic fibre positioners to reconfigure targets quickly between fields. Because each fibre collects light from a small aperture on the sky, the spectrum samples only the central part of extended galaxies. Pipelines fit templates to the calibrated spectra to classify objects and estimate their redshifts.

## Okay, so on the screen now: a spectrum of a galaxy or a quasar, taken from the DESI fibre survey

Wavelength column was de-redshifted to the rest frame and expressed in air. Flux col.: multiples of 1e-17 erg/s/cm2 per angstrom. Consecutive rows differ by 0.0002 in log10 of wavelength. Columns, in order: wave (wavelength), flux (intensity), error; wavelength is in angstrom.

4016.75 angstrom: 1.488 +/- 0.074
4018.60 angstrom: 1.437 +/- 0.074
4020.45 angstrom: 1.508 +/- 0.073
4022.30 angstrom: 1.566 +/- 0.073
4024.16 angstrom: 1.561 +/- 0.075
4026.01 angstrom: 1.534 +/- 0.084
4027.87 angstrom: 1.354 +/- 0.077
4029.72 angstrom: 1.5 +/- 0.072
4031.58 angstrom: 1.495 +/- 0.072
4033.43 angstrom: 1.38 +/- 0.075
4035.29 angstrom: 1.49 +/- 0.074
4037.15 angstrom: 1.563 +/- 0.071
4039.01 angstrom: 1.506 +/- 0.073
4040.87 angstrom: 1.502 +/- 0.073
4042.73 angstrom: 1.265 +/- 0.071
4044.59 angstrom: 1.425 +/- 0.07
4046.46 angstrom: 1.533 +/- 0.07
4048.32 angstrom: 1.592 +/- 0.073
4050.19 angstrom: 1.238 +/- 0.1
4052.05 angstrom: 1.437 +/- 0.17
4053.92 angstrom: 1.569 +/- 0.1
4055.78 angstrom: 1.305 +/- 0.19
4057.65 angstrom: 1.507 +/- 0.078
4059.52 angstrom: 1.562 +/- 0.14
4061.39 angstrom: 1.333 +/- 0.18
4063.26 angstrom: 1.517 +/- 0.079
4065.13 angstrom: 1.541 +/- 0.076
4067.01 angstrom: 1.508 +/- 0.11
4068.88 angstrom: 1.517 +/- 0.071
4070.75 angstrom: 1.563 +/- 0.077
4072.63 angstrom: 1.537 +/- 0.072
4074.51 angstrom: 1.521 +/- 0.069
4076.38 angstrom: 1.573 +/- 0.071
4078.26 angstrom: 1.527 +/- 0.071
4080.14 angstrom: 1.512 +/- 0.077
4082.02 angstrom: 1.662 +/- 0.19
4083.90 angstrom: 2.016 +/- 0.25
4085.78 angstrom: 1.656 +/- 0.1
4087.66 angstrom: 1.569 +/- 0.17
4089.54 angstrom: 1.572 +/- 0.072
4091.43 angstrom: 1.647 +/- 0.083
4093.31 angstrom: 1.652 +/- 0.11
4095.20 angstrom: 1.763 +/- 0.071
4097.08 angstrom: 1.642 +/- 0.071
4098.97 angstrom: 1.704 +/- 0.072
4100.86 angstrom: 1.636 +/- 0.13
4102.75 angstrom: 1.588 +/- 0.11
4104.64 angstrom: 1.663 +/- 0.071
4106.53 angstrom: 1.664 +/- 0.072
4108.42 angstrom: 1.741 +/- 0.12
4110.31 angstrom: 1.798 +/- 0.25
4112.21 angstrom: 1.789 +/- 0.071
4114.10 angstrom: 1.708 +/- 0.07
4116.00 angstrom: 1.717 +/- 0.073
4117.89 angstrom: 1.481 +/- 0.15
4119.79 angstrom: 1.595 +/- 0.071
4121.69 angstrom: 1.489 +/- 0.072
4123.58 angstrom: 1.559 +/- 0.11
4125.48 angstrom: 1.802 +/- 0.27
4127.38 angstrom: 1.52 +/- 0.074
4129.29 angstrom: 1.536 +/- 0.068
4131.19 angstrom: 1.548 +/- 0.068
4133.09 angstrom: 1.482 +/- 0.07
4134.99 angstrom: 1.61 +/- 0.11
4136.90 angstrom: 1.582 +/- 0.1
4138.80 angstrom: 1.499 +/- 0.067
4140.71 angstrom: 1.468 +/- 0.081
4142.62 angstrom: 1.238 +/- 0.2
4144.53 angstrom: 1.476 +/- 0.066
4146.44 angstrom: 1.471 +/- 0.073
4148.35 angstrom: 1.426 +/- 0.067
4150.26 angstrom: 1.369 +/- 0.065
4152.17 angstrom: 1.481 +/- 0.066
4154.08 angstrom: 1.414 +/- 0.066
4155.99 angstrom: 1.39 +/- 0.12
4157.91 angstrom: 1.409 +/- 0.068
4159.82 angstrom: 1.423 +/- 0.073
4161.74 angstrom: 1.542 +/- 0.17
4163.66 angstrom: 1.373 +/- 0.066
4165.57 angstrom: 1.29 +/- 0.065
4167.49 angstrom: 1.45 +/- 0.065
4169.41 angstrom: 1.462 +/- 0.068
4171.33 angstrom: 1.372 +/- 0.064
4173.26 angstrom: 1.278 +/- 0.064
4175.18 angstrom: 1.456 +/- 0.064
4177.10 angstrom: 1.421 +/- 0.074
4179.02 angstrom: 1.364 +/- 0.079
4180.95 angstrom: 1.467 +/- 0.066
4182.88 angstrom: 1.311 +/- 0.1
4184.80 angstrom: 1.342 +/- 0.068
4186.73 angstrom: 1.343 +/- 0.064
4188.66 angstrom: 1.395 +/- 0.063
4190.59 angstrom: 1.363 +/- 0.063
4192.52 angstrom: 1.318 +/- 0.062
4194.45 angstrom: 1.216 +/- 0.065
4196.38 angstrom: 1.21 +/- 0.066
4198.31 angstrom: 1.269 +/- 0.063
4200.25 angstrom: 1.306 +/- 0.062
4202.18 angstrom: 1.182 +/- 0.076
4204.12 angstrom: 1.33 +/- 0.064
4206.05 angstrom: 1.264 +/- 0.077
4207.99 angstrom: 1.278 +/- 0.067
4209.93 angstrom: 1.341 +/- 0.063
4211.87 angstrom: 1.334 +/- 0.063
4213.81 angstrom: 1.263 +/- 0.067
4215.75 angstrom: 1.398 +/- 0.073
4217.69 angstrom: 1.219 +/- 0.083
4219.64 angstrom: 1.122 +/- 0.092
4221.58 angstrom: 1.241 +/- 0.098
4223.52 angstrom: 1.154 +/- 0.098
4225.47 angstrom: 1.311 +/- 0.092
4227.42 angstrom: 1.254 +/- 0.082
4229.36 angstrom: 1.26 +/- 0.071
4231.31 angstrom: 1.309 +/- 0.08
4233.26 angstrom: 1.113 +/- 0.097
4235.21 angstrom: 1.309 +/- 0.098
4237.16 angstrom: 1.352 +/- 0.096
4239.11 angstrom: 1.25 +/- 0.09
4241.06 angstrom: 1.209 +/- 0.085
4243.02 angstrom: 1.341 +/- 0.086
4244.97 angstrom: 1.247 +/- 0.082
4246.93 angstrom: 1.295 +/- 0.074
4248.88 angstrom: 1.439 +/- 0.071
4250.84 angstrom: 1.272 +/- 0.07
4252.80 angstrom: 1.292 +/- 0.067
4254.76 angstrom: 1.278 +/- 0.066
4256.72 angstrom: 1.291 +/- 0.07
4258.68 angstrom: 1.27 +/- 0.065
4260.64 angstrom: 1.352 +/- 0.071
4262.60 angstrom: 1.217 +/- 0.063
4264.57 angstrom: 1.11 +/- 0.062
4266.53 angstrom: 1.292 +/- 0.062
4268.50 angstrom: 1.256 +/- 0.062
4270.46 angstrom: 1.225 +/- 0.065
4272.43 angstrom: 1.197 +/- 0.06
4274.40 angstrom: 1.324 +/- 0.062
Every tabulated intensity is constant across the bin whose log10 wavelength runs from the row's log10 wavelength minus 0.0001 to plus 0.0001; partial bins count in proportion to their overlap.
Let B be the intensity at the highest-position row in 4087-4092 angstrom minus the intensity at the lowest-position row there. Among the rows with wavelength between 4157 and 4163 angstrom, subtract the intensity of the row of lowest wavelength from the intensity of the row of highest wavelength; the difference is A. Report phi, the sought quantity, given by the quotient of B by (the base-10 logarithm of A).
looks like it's -0.09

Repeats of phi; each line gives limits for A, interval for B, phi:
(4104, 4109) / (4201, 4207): -0.07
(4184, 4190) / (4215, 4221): 0.22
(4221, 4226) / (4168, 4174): 0.16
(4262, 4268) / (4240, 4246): -0.03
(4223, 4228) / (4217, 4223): -0.02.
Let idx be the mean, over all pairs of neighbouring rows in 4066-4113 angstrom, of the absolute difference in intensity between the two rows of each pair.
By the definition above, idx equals 0.078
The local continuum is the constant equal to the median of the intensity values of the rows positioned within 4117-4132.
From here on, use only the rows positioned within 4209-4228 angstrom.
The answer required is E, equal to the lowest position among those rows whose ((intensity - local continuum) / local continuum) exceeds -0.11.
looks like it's 4215.75 angstrom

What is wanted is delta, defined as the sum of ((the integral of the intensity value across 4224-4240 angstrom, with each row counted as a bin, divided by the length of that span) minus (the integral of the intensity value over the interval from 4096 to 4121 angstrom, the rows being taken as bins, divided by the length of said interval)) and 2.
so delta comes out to 1.60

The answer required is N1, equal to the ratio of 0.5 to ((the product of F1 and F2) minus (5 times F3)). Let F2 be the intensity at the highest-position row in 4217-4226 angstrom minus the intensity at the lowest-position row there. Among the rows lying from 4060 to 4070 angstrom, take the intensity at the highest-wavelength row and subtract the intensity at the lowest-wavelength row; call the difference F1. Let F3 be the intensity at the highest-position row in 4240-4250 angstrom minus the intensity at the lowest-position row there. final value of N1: -0.4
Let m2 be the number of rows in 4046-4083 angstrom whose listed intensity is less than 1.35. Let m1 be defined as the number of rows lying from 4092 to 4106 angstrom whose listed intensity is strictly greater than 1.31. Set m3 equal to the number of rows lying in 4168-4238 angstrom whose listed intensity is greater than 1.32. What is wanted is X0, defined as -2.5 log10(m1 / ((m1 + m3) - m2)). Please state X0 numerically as 1.1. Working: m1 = 7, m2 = 3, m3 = 15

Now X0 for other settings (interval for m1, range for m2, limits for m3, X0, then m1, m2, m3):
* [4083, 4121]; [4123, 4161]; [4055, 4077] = 0.4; 20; 1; 11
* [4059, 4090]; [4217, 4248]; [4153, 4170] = -0.6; 17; 15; 8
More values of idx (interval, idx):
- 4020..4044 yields 0.085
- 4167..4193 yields 0.068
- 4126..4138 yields 0.050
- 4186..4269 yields 0.083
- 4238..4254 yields 0.092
